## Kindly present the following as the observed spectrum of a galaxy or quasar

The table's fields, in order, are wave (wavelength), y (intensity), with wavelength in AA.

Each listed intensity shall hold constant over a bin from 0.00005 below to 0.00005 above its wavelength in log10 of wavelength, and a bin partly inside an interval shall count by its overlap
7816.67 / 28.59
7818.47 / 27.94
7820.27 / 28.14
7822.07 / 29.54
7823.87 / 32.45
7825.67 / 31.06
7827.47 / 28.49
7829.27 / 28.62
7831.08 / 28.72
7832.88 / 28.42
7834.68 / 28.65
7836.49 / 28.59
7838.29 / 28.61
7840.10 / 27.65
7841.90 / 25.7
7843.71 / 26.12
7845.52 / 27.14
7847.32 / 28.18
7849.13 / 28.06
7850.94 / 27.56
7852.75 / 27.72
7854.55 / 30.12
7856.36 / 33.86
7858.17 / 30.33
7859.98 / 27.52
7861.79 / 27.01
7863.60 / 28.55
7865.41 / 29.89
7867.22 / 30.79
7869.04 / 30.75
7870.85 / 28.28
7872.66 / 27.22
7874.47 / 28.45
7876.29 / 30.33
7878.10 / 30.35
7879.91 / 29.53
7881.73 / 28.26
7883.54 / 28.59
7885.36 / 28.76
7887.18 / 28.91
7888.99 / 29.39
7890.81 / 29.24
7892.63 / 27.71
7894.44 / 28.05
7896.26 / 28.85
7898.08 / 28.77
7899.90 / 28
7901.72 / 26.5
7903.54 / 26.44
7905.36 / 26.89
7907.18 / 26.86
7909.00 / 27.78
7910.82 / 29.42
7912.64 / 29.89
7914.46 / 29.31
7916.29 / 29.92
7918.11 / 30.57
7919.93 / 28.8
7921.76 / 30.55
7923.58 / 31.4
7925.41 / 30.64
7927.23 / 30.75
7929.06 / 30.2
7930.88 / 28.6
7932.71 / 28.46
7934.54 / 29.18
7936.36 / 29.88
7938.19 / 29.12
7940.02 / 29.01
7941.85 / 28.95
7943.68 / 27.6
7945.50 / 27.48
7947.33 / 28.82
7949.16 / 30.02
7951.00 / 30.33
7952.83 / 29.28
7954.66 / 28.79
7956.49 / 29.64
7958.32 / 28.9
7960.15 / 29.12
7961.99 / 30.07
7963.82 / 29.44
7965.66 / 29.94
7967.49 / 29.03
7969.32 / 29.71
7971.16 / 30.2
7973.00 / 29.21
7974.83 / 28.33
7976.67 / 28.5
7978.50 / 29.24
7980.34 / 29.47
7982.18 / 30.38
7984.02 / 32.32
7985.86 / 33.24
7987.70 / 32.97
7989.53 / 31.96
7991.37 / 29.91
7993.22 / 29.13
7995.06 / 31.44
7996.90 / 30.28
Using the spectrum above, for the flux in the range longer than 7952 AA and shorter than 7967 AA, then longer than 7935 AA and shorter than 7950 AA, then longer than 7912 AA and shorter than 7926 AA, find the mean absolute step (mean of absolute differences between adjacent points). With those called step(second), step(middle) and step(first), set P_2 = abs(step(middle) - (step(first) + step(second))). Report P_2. 0.9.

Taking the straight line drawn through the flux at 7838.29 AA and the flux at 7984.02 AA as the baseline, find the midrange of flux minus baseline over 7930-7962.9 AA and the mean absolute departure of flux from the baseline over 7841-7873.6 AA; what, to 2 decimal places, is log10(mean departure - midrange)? 0.62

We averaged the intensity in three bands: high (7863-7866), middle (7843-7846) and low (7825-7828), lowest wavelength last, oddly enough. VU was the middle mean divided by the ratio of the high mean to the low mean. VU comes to 27.1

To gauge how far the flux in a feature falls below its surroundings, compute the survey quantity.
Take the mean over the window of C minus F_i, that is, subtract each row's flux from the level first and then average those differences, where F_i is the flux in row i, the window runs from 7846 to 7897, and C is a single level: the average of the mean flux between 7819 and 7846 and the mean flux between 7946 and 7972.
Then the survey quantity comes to 0.0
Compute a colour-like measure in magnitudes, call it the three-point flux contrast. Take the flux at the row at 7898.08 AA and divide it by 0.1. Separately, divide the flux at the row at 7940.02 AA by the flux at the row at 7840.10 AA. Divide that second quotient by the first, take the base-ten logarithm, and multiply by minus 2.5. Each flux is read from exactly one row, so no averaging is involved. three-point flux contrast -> 6.10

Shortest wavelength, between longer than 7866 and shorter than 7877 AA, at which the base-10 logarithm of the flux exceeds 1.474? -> 7867.22 AA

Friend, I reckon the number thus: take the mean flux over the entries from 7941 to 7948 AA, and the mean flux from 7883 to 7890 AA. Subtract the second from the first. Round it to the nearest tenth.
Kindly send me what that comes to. -0.7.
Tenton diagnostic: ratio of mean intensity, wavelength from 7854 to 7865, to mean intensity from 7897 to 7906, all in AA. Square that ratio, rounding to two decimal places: 1.17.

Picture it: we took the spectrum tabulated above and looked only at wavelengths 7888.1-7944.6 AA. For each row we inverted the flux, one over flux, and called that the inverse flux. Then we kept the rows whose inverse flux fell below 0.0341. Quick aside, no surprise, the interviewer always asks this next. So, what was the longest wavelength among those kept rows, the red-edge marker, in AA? 7936.36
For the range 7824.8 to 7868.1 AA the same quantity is 7867.22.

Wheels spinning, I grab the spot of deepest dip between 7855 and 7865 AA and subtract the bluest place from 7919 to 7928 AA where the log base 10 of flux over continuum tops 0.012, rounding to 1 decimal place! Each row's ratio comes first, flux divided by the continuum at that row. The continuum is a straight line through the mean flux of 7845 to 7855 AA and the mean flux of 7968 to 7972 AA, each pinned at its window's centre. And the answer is -60.0 AA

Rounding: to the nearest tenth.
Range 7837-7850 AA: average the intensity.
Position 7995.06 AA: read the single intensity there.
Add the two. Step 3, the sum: 58.8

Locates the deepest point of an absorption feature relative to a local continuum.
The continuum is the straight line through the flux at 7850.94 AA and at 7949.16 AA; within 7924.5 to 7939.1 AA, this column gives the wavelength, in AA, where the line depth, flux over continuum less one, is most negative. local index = 7932.71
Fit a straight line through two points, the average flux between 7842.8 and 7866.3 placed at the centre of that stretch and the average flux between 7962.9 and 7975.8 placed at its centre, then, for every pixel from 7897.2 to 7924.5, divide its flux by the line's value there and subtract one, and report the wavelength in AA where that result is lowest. 7903.54 AA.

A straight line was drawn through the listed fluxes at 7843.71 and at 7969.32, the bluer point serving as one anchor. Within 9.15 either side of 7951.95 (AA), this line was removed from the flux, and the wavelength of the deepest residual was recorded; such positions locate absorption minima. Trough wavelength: 7945.50 AA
